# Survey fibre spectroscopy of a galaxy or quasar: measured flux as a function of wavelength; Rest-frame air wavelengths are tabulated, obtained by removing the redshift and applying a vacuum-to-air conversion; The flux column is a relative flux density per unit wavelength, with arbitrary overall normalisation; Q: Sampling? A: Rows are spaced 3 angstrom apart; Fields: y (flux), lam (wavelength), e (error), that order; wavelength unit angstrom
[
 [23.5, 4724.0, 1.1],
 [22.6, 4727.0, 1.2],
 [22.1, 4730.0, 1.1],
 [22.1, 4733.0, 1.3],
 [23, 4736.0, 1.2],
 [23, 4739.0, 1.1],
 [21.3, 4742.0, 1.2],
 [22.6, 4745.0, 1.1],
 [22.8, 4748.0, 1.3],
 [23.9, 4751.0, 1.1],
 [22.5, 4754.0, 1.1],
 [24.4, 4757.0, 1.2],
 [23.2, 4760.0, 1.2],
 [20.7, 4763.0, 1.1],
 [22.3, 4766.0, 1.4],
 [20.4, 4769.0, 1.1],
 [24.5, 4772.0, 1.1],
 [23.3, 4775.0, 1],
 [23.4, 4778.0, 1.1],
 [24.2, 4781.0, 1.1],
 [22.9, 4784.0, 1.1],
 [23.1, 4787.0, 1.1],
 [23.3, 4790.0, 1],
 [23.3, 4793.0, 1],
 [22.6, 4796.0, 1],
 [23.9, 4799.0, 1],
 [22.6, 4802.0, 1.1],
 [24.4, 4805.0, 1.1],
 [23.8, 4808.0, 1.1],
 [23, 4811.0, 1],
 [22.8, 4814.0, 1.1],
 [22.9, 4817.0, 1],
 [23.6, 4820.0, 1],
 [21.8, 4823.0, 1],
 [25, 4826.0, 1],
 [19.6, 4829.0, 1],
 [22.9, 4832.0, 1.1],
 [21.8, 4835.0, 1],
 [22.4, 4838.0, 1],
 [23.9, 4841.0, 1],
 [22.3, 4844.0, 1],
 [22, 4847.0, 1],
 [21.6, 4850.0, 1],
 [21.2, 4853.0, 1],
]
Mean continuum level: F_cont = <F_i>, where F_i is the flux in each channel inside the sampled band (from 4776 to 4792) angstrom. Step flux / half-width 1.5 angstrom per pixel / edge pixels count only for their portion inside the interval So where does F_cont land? 23.4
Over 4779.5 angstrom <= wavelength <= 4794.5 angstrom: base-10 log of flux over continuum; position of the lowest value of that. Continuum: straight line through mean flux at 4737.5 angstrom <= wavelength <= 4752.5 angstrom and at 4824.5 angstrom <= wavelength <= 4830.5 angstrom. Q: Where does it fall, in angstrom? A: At 4784.0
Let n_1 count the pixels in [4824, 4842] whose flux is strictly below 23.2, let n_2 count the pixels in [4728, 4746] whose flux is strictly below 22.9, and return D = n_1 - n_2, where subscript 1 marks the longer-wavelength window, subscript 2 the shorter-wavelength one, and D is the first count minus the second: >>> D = 0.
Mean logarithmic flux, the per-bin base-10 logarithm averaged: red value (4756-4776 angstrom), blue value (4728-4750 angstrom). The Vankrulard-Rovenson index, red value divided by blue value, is 1.00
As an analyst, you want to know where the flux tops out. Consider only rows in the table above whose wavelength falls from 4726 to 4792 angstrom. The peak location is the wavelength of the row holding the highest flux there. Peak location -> 4772.0 angstrom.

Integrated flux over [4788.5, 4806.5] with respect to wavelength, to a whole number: 420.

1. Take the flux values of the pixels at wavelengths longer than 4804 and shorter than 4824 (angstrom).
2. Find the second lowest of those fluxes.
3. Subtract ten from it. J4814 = 12.8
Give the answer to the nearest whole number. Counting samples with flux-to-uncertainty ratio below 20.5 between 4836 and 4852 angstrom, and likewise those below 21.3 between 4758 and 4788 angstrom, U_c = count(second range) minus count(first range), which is 7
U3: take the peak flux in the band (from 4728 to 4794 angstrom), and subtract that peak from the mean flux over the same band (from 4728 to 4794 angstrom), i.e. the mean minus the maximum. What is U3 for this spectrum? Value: -1.67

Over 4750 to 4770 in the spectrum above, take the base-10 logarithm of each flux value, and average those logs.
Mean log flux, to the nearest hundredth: 1.35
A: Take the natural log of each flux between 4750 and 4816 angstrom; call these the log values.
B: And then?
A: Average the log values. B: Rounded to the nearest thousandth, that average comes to 3.139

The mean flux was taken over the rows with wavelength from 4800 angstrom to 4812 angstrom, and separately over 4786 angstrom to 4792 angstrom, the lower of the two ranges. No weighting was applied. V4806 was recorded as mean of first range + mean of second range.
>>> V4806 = 46.7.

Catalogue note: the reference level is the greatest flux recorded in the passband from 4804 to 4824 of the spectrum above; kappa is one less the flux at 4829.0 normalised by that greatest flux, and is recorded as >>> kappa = 0.20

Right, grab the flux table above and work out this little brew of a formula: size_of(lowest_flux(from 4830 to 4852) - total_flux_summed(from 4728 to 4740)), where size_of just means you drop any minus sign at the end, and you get 69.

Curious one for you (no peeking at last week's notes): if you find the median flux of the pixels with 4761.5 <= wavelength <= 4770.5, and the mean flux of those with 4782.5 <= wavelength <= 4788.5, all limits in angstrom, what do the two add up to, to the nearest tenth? 43.7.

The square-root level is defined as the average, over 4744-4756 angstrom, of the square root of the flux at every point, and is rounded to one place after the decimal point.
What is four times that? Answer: 19.2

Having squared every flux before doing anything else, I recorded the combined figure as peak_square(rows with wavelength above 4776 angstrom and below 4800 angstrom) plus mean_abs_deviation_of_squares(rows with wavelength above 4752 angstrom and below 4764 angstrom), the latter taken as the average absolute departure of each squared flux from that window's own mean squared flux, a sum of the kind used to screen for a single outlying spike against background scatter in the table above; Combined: 635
